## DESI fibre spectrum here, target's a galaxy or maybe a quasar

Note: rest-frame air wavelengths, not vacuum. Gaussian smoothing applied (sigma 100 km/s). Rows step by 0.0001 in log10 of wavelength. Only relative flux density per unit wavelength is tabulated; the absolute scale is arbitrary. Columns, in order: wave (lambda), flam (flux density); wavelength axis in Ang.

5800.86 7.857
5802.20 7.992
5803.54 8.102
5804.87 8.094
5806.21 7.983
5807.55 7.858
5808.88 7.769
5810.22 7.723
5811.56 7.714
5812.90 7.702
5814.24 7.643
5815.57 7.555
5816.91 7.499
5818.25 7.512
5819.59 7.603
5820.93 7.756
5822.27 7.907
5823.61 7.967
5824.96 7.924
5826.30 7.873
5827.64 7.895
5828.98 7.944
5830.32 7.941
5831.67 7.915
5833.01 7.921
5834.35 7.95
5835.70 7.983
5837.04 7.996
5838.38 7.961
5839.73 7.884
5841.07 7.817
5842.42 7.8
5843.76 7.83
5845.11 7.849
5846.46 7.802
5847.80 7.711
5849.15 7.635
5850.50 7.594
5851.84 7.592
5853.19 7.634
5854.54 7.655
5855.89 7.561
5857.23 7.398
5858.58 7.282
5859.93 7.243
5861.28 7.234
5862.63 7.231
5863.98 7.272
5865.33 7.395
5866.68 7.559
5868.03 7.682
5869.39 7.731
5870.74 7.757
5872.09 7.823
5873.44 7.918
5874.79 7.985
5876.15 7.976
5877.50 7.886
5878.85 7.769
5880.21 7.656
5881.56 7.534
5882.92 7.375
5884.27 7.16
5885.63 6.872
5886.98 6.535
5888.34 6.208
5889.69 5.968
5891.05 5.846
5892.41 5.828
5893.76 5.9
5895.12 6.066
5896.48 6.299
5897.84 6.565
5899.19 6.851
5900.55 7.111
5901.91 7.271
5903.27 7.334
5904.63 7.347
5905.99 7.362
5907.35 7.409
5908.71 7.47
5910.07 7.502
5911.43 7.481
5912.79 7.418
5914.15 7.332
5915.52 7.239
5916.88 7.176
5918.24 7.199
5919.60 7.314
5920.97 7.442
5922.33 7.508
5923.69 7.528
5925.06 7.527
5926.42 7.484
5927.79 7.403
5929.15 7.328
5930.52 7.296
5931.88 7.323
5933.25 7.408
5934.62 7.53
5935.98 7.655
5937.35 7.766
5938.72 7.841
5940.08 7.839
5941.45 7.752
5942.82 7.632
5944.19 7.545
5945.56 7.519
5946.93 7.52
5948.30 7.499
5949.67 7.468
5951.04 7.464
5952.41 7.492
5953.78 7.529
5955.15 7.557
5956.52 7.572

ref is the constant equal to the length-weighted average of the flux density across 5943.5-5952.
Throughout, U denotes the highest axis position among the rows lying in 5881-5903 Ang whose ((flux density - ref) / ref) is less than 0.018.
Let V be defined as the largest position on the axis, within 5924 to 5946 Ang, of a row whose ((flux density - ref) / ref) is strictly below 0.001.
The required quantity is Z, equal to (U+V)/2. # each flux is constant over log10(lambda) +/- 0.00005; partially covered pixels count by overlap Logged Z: 5917.6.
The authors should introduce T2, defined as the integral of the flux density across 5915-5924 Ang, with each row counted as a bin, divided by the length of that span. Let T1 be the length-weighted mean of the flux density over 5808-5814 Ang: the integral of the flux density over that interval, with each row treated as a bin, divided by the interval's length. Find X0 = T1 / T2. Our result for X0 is 1.05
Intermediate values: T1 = 7.73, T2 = 7.34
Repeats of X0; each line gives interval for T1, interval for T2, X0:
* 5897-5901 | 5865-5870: 0.90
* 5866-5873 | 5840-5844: 0.99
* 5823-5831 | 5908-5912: 1.06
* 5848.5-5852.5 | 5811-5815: 0.99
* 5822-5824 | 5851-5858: 1.05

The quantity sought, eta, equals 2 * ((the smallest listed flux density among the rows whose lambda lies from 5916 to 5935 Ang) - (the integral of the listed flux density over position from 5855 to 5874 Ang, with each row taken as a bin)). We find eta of -271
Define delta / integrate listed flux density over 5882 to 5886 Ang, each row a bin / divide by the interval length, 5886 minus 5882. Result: 7.2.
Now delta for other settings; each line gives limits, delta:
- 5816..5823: 7.7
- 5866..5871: 7.7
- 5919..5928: 7.5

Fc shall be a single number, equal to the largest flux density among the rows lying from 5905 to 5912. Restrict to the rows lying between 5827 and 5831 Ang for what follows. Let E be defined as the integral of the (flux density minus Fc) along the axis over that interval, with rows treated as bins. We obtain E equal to 1.7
